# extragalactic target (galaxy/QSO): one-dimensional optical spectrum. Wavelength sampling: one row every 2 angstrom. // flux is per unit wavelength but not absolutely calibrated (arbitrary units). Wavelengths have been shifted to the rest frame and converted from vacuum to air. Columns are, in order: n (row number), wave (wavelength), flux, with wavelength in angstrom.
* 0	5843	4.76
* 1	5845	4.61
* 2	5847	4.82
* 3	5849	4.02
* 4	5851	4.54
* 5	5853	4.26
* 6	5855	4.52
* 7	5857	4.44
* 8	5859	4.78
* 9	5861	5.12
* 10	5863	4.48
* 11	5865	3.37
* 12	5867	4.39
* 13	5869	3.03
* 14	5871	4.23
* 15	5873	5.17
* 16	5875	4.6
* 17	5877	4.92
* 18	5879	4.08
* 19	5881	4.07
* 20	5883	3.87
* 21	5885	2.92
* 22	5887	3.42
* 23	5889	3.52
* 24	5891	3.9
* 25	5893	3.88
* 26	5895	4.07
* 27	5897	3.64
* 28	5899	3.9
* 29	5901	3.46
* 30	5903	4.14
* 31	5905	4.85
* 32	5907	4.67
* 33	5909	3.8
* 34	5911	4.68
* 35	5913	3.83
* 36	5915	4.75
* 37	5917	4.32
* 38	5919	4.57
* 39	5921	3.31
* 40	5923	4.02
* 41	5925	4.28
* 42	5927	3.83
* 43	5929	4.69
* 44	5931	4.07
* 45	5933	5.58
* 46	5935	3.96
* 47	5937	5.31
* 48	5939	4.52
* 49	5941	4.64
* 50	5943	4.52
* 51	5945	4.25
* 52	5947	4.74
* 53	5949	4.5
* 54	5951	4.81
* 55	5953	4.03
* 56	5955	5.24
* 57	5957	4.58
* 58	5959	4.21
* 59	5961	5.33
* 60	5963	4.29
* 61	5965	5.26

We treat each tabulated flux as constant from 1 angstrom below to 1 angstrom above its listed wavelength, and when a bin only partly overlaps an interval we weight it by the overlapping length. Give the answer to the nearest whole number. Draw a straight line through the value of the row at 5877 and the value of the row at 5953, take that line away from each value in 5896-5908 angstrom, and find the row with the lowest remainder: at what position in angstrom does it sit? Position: 5901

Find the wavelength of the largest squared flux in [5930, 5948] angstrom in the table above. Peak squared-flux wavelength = 5933 angstrom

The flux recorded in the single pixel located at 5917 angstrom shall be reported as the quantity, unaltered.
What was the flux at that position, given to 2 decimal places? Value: 4.32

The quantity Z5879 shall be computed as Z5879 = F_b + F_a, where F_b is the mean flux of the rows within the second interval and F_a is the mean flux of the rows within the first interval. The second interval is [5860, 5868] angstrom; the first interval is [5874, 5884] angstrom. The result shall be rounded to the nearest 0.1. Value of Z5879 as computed 8.6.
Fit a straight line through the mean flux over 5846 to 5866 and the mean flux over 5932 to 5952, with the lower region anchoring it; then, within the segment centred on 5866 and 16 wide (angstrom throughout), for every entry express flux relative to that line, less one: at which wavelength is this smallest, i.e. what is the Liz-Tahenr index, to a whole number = 5869 angstrom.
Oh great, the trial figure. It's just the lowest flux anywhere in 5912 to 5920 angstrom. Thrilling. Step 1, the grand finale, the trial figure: 3.83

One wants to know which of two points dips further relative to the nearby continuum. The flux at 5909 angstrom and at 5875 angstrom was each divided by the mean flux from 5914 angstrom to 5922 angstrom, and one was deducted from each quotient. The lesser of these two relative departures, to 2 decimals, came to -0.10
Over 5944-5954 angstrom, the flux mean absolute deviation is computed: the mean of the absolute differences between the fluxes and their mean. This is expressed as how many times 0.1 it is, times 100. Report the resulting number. 261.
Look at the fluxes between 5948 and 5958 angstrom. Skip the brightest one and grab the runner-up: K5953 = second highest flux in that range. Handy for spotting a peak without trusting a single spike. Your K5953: 4.81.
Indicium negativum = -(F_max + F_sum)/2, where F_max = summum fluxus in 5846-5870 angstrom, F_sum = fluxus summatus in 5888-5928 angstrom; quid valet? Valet -43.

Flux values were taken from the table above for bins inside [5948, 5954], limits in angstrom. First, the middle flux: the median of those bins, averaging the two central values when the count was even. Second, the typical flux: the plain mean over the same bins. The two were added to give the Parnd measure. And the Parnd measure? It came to 8.9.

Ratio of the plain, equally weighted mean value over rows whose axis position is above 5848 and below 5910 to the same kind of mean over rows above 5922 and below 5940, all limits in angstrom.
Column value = 0.92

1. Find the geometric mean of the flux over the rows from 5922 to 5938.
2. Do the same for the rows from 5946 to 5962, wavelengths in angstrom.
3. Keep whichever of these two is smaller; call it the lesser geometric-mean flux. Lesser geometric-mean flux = 4.4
